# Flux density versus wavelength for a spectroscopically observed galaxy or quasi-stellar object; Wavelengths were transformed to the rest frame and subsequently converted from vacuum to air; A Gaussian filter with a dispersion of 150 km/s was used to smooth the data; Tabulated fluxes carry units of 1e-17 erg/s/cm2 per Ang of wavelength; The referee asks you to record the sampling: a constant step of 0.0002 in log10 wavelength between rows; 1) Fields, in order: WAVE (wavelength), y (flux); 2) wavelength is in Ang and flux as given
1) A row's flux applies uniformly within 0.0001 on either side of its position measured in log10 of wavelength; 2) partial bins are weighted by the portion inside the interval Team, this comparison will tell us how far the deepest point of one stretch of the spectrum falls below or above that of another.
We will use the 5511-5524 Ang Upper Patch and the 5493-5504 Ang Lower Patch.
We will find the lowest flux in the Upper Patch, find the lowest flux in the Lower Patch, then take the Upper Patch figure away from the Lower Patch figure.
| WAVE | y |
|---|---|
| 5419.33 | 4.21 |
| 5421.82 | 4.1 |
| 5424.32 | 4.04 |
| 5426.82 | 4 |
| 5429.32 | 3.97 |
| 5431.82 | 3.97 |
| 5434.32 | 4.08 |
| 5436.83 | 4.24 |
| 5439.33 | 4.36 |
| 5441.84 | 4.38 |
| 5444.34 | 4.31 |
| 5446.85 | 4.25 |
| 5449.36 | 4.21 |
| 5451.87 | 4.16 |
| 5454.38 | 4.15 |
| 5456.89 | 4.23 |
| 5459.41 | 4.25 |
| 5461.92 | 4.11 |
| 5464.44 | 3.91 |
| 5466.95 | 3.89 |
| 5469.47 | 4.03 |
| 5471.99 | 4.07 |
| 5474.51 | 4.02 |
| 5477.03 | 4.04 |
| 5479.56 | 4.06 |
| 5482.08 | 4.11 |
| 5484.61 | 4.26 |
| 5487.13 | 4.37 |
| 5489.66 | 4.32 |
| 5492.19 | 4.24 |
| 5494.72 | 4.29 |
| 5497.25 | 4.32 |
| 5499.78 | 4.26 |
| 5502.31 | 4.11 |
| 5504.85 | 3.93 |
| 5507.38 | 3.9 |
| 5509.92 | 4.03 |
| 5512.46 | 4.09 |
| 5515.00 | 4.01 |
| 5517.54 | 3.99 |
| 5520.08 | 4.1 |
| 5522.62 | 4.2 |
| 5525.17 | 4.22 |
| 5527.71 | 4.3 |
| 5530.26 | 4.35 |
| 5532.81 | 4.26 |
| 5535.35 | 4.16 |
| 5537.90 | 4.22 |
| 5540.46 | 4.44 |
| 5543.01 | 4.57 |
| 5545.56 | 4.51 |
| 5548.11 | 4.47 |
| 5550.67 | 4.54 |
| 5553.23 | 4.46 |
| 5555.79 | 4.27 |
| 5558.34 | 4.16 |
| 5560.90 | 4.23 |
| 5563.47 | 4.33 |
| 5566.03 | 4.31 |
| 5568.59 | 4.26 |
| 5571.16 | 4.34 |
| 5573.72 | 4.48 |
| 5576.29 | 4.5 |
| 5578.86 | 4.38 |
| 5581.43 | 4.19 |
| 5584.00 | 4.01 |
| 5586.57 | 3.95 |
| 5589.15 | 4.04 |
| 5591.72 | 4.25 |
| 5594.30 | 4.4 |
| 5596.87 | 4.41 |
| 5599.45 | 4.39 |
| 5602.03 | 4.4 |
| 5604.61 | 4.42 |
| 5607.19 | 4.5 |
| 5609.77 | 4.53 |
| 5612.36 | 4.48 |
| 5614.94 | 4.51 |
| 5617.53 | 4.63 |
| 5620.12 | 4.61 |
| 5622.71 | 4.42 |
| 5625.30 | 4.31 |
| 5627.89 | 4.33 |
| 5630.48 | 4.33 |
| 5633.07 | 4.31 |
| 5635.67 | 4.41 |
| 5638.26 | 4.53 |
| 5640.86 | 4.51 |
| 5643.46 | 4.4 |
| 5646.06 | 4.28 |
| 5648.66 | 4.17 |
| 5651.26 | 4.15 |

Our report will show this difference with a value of 0.1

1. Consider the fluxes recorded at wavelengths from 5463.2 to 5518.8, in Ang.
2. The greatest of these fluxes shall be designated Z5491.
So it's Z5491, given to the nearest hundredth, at 4.37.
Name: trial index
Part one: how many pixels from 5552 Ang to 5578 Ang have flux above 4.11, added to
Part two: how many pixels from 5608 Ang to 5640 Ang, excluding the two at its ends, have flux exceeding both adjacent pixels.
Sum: 11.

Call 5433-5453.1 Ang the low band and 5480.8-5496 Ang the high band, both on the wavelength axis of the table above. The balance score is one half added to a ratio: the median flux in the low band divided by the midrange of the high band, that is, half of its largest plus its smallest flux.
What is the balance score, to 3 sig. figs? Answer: 1.50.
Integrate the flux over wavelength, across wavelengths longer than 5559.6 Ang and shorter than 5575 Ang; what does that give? 67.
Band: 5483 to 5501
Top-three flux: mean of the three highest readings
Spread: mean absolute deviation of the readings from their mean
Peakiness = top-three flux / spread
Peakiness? 119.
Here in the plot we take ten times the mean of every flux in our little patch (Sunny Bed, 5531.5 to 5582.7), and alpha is 43.54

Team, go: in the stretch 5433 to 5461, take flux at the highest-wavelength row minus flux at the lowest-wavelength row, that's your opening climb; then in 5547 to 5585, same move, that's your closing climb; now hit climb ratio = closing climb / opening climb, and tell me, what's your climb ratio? -2.7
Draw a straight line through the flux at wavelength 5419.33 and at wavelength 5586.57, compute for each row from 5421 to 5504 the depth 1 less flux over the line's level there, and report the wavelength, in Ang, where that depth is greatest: 5466.95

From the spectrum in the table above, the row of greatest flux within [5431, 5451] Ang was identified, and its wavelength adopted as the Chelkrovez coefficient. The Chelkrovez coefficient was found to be 5441.84 Ang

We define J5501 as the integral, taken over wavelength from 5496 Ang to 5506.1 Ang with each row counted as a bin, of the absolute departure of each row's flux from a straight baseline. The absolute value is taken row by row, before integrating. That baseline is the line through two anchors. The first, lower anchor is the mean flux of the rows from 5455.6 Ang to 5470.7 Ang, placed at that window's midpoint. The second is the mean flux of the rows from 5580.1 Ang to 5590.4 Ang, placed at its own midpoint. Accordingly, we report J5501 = 1.6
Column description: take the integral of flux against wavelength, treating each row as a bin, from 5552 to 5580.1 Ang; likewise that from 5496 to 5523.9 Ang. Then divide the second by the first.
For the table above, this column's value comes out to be 0.9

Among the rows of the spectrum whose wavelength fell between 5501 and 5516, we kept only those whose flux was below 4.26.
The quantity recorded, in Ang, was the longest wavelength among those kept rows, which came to 5515.00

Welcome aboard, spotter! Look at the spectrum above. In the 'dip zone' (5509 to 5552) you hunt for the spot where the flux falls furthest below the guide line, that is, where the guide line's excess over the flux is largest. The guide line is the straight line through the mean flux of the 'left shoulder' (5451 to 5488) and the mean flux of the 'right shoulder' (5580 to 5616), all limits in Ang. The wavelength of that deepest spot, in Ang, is 5517.54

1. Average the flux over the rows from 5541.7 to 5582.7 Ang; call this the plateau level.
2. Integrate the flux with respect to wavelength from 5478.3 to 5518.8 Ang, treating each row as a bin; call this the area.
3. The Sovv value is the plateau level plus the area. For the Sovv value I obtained 172.2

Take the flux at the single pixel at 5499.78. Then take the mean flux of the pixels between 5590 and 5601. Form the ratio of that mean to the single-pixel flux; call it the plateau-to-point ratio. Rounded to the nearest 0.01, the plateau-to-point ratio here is 1.02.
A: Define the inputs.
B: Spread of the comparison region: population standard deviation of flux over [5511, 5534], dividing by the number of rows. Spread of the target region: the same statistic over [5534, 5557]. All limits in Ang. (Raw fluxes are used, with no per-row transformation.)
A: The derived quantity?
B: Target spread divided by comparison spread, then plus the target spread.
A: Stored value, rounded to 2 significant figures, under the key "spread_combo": 1.3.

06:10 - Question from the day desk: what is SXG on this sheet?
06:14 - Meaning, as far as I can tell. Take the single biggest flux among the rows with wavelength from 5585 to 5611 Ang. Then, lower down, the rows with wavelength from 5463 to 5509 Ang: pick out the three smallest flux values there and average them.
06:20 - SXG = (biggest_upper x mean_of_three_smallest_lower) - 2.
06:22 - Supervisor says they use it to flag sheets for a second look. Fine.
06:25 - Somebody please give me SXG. 15.7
